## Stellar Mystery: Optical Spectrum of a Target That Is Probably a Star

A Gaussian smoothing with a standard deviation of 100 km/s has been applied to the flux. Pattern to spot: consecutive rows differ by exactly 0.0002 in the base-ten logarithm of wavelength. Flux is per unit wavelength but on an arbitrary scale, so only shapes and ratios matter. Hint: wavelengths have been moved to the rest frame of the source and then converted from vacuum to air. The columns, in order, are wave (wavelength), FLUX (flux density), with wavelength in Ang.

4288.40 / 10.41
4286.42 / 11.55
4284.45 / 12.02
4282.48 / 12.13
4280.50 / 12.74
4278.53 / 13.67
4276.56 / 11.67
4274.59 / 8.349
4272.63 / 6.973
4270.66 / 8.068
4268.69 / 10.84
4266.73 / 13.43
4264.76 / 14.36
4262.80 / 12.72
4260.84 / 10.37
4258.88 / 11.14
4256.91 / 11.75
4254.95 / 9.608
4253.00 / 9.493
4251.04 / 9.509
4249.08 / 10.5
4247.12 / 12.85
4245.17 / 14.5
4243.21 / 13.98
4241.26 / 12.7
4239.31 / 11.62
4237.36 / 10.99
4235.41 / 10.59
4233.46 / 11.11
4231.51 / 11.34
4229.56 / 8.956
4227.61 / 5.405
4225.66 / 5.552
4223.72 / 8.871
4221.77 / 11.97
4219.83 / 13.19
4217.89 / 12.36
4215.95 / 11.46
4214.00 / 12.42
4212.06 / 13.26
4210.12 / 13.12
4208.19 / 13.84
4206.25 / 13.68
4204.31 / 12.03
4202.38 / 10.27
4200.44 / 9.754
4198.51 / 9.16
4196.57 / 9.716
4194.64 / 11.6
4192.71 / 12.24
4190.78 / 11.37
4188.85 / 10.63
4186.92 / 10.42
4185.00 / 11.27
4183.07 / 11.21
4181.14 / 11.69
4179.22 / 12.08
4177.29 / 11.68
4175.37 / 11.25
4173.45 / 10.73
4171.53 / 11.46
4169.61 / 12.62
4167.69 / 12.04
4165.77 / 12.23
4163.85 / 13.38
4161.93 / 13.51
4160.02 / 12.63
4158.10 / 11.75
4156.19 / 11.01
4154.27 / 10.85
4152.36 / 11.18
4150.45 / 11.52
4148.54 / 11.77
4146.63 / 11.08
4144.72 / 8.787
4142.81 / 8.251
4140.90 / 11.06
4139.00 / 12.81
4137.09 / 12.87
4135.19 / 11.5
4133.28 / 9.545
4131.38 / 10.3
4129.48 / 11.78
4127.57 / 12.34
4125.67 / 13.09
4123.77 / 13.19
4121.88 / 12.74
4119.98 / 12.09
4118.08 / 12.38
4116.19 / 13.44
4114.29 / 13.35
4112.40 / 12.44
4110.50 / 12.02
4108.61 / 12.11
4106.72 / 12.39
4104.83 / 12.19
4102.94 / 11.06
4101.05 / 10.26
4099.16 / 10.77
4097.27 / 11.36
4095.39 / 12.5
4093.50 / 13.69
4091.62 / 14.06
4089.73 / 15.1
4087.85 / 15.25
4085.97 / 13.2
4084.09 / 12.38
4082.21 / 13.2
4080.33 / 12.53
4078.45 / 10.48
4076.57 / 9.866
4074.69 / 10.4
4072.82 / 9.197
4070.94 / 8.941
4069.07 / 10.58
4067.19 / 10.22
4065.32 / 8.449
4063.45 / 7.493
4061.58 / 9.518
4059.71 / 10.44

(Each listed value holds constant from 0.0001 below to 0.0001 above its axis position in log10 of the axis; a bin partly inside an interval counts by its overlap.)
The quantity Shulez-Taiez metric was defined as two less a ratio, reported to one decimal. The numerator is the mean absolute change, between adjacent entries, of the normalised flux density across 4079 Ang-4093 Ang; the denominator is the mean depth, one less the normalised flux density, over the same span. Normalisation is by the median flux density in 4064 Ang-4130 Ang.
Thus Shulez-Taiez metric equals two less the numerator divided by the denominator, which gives 2.7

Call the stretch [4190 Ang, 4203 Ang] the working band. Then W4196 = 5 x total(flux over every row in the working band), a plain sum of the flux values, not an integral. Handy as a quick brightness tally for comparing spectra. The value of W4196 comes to 371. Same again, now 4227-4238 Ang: 292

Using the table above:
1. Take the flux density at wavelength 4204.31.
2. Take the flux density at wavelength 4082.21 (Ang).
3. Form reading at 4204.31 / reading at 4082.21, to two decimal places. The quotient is 0.91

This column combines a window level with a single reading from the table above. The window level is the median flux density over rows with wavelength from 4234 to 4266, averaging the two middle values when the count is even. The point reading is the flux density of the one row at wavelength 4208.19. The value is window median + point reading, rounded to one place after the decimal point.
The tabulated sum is 25.2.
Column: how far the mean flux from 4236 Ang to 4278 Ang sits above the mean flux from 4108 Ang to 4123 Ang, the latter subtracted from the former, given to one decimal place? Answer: -1.4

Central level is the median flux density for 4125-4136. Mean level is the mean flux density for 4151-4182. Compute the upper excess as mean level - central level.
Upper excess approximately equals 0.24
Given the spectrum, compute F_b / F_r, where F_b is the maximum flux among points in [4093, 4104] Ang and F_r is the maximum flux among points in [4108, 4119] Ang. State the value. 1.02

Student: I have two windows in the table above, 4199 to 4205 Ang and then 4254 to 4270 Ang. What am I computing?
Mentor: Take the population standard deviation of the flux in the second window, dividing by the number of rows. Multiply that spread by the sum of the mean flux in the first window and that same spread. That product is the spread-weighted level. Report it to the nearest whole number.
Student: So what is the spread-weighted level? 18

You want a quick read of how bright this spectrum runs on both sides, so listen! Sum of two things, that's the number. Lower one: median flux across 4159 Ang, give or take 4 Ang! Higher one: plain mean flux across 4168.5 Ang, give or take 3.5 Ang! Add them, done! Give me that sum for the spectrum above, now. 24.3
